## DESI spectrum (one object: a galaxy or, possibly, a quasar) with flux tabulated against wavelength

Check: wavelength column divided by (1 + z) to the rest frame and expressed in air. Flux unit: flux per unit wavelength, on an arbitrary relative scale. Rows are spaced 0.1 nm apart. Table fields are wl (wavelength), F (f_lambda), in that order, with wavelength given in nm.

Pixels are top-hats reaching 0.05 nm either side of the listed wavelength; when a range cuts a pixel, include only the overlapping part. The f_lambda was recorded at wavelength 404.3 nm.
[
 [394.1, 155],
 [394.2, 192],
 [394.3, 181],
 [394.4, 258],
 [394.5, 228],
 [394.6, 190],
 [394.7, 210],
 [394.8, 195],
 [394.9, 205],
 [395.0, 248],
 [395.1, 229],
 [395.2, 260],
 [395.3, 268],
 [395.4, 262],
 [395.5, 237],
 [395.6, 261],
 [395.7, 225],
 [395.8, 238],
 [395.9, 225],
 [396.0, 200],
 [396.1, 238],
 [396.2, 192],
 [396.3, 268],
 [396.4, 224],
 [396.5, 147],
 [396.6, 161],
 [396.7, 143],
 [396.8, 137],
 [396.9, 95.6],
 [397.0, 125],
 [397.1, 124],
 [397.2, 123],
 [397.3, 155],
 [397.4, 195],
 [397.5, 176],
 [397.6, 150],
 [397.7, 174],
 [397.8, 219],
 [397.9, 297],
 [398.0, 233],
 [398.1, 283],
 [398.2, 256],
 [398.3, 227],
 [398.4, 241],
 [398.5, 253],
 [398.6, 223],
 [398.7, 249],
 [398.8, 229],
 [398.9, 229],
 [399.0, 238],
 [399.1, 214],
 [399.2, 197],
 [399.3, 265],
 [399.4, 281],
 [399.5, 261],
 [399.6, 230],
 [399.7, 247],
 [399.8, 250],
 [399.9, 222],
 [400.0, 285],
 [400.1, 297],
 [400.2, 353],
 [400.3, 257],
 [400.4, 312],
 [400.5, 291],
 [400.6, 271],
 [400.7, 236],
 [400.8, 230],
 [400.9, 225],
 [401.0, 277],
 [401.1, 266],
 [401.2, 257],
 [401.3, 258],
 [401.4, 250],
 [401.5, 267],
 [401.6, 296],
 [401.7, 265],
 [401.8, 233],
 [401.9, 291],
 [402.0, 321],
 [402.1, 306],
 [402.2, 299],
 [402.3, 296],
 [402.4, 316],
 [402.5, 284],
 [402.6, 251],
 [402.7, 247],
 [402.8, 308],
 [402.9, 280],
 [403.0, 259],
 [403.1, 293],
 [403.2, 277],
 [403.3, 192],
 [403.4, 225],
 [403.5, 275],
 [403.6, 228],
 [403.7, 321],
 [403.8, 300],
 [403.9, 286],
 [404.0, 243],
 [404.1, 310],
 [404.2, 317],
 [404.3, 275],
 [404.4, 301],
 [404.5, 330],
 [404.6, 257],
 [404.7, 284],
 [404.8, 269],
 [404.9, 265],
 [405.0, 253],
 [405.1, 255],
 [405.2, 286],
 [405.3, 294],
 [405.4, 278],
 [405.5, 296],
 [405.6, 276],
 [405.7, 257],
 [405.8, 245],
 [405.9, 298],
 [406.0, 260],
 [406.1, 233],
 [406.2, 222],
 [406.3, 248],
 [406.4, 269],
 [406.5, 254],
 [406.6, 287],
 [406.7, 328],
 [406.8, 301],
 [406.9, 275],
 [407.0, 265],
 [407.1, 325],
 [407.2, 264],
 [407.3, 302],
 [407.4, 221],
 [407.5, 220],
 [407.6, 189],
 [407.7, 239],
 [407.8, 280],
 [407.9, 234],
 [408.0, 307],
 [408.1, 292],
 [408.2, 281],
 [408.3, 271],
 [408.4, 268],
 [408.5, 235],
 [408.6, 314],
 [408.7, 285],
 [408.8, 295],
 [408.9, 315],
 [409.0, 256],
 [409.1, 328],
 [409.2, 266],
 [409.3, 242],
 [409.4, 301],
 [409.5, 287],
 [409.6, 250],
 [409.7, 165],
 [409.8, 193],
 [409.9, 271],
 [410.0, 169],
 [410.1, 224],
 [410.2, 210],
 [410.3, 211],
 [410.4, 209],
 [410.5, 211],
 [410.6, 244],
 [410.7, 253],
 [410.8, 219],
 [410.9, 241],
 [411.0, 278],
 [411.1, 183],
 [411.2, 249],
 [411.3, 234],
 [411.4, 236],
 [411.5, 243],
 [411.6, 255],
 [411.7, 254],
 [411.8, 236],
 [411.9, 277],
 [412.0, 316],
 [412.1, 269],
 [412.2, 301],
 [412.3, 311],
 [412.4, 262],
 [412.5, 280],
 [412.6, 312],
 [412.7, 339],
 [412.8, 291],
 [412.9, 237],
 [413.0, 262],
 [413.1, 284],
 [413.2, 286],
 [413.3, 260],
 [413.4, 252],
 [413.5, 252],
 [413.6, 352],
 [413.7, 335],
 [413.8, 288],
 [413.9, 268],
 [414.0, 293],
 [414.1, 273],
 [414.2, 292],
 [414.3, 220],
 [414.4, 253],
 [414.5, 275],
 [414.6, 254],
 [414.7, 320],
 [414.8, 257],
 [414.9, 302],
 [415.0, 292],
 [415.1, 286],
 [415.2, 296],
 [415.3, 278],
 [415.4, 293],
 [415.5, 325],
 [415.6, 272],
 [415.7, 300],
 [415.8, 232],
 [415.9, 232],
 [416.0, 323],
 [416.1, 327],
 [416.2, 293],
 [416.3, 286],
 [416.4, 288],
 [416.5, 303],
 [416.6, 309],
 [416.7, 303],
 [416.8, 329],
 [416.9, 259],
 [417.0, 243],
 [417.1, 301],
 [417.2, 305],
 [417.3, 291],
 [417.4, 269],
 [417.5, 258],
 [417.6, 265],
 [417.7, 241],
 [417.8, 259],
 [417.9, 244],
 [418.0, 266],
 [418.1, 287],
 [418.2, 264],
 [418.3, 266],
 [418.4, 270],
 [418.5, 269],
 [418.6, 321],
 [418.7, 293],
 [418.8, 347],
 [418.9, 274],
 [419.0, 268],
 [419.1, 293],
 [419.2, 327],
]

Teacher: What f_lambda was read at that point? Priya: 275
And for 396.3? 268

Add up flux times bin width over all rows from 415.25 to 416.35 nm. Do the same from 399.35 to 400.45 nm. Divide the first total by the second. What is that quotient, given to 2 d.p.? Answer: 1.06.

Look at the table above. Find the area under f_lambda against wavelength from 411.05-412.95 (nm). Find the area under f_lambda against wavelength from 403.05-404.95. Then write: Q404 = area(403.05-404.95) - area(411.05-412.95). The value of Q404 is 16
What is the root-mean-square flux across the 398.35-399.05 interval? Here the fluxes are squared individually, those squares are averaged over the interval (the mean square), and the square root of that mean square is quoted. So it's 238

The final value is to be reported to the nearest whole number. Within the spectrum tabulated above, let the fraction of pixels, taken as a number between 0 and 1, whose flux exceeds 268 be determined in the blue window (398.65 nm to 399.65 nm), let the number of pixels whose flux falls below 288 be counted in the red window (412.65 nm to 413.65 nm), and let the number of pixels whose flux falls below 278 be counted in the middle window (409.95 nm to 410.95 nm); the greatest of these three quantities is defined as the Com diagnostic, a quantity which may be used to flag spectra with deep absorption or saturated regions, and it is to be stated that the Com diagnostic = 10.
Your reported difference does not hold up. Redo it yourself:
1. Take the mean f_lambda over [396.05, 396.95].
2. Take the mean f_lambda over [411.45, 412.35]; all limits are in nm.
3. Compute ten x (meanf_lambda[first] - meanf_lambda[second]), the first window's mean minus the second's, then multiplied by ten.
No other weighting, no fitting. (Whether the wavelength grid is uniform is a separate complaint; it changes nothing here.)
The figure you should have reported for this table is -952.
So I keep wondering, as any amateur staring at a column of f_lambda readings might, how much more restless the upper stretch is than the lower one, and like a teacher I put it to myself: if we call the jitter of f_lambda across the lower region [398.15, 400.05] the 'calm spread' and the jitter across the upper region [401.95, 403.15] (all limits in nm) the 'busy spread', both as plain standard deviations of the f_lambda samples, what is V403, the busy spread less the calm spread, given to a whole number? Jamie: 2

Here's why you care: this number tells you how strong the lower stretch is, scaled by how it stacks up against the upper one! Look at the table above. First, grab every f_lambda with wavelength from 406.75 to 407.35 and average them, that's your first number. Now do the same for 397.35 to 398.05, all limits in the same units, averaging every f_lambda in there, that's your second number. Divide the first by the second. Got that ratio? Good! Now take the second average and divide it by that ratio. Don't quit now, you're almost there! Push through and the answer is 147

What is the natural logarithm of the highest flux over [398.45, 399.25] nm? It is 5.53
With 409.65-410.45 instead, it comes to 5.60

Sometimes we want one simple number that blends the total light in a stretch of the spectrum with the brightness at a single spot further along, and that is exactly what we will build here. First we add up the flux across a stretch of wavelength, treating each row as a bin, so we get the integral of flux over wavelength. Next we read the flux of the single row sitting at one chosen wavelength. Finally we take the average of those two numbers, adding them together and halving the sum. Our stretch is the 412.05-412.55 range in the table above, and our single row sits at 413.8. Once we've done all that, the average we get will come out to 215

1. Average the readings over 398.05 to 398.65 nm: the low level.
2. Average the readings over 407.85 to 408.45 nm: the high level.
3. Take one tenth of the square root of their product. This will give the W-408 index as 26.1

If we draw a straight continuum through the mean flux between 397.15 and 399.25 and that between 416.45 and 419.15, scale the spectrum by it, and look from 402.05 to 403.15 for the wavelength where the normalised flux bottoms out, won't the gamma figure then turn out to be 402.7 nm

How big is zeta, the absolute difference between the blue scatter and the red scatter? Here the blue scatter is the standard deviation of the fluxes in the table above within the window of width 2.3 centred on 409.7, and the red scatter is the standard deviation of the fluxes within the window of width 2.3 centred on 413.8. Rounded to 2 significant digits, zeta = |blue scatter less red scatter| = 13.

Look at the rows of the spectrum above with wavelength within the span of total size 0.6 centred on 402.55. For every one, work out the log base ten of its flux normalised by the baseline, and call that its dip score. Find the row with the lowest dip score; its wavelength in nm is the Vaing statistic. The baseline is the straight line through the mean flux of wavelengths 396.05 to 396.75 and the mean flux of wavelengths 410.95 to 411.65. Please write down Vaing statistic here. 402.7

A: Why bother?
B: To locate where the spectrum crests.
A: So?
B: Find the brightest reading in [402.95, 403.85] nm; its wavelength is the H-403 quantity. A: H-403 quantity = 403.7 nm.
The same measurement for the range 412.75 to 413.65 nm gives 413.6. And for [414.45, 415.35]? 414.7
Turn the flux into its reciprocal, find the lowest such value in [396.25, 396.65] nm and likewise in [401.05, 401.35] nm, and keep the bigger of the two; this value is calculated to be 0.0038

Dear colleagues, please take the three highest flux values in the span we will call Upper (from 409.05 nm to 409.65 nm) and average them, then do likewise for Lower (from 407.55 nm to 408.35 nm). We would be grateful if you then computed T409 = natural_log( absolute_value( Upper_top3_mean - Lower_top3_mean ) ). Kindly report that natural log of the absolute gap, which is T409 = 2.5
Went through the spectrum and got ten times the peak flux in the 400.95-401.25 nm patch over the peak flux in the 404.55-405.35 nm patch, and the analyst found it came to 9.4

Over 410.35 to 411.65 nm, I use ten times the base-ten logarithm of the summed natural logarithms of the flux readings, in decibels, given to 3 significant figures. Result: 18.5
